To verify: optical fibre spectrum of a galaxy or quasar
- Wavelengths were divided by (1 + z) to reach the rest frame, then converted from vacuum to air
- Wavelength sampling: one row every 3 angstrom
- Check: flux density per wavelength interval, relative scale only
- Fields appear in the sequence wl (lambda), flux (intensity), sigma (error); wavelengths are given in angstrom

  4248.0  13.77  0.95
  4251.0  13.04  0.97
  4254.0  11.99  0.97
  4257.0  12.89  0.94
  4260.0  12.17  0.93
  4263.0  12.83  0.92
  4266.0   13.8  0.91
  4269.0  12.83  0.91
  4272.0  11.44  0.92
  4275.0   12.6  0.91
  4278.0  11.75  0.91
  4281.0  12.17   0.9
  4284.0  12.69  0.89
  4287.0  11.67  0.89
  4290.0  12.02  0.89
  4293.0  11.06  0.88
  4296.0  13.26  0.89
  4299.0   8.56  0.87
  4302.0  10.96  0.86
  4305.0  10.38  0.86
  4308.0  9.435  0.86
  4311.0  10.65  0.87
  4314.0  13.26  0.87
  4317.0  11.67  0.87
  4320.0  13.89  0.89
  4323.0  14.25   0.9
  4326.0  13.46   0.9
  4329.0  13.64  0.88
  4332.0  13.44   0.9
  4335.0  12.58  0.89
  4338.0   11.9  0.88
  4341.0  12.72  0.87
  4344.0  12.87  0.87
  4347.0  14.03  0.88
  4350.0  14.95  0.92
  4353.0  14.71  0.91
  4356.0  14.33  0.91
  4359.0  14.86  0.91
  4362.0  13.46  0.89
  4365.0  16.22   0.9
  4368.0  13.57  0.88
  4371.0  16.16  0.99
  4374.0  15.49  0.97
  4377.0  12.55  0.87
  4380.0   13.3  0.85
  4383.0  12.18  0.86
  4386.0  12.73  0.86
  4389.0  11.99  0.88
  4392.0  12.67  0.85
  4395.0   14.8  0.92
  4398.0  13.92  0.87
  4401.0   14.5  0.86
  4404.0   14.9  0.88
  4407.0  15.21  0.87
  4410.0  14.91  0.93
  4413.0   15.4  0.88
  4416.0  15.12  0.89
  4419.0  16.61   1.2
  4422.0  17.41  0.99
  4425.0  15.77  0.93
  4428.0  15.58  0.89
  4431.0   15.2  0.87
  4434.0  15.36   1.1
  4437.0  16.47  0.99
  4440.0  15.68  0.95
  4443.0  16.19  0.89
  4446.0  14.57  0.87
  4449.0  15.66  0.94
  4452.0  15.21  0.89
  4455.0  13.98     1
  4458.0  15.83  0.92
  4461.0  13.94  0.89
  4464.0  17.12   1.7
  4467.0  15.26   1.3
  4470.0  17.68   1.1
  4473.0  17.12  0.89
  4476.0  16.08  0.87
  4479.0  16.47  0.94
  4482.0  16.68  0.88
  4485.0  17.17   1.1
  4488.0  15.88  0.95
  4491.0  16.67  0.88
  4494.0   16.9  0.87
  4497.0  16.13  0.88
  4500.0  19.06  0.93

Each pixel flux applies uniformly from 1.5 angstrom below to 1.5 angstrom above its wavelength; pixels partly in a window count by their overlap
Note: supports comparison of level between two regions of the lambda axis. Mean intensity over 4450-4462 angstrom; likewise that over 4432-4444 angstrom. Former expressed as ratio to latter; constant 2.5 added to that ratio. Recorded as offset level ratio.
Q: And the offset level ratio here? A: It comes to 3.43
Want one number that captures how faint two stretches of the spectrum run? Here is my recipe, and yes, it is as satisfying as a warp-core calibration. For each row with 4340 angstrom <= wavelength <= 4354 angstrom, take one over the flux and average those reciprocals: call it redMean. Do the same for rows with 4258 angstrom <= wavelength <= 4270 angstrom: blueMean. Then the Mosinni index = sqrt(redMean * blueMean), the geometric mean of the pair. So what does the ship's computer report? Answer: 0.0750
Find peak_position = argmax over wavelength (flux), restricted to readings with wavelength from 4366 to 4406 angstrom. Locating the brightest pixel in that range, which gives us 4371.0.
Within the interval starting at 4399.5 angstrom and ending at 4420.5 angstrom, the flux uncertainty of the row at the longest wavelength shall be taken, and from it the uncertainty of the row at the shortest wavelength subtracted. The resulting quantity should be 0.34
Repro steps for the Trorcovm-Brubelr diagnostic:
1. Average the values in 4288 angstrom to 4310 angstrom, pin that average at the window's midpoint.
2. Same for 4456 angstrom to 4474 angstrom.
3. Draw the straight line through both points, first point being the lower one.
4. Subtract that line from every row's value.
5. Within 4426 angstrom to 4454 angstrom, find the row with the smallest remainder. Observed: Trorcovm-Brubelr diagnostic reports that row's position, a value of 4446.0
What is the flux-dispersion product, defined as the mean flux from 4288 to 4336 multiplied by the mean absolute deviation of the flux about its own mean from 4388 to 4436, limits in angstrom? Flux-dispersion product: 10.6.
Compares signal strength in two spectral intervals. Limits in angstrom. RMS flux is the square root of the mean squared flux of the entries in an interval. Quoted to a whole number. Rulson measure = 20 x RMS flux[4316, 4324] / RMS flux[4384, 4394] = 21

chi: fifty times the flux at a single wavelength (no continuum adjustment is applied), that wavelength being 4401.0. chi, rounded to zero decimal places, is 725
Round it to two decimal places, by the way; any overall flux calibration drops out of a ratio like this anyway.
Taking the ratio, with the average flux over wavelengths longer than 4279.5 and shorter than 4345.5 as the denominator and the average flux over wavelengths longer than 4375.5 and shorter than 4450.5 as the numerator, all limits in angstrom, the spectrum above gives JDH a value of 1.22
